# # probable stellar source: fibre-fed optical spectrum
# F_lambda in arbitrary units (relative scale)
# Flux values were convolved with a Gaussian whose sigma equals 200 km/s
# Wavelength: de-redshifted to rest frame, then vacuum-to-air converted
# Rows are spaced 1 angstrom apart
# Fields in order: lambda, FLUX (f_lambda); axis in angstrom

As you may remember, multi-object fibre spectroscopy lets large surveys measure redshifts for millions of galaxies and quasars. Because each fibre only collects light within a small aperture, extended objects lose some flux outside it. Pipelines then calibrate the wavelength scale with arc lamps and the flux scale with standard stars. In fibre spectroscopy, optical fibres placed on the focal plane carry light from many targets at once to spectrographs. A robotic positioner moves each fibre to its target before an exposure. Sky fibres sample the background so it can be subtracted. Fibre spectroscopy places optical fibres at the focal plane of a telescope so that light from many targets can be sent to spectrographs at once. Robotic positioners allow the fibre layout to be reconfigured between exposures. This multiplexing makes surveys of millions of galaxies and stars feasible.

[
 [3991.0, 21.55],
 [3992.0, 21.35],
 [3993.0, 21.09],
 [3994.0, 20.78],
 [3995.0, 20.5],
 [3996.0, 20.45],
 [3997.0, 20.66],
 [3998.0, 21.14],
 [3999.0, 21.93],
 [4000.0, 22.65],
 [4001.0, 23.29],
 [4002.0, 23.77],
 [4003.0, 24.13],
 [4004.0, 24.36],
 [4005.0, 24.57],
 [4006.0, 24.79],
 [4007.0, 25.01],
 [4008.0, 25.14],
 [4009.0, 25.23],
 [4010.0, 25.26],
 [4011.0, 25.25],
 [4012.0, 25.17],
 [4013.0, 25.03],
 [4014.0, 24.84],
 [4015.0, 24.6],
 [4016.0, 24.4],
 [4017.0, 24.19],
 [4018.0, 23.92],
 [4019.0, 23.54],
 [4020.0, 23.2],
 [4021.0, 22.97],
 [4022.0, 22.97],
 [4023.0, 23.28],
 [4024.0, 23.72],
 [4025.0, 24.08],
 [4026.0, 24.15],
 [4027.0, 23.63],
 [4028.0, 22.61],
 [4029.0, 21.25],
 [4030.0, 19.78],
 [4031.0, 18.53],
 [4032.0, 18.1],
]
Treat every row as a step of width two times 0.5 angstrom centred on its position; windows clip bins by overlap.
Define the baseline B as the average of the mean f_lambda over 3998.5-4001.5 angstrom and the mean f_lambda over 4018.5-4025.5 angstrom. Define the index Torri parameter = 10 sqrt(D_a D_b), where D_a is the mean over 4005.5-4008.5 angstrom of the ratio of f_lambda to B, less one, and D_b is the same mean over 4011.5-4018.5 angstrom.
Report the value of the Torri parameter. 0.768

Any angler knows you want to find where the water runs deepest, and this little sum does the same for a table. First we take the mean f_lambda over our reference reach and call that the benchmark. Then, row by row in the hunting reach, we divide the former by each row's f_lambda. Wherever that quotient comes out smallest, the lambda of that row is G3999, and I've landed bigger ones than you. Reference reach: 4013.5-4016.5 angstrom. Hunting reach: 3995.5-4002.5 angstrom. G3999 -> 4002.0 angstrom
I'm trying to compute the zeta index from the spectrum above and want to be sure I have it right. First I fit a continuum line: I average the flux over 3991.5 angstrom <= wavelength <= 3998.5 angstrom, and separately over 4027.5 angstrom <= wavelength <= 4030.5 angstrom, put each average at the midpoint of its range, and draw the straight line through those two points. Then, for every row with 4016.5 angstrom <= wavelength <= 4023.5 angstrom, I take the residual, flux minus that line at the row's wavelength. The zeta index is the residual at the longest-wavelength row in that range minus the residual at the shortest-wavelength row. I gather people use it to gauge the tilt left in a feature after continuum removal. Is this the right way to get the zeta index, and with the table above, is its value -1.0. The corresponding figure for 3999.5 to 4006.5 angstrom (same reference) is 2.1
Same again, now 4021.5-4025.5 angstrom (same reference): 1.1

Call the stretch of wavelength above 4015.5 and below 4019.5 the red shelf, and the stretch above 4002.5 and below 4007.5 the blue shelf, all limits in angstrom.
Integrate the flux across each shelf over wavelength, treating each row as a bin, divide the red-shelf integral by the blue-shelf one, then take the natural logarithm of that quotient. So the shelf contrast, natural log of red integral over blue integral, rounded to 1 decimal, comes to -0.2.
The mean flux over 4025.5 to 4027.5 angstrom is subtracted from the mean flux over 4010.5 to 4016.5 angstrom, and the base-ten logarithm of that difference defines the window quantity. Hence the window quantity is 0.0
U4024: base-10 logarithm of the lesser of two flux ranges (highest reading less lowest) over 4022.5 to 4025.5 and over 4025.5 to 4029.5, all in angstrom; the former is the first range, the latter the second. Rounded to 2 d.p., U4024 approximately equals -0.10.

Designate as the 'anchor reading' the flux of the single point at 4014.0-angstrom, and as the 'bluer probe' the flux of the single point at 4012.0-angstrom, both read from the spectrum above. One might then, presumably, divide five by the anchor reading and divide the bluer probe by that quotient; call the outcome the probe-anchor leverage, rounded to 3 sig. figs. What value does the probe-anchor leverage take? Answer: 125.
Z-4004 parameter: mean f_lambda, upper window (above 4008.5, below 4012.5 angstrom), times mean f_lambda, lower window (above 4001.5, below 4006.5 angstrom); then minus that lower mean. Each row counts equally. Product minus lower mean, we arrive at 589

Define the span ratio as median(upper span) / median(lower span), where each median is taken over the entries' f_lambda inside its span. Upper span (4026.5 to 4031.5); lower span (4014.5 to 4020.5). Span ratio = 0.88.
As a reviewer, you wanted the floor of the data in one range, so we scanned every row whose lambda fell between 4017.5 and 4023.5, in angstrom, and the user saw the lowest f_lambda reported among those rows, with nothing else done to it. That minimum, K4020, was 22.97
